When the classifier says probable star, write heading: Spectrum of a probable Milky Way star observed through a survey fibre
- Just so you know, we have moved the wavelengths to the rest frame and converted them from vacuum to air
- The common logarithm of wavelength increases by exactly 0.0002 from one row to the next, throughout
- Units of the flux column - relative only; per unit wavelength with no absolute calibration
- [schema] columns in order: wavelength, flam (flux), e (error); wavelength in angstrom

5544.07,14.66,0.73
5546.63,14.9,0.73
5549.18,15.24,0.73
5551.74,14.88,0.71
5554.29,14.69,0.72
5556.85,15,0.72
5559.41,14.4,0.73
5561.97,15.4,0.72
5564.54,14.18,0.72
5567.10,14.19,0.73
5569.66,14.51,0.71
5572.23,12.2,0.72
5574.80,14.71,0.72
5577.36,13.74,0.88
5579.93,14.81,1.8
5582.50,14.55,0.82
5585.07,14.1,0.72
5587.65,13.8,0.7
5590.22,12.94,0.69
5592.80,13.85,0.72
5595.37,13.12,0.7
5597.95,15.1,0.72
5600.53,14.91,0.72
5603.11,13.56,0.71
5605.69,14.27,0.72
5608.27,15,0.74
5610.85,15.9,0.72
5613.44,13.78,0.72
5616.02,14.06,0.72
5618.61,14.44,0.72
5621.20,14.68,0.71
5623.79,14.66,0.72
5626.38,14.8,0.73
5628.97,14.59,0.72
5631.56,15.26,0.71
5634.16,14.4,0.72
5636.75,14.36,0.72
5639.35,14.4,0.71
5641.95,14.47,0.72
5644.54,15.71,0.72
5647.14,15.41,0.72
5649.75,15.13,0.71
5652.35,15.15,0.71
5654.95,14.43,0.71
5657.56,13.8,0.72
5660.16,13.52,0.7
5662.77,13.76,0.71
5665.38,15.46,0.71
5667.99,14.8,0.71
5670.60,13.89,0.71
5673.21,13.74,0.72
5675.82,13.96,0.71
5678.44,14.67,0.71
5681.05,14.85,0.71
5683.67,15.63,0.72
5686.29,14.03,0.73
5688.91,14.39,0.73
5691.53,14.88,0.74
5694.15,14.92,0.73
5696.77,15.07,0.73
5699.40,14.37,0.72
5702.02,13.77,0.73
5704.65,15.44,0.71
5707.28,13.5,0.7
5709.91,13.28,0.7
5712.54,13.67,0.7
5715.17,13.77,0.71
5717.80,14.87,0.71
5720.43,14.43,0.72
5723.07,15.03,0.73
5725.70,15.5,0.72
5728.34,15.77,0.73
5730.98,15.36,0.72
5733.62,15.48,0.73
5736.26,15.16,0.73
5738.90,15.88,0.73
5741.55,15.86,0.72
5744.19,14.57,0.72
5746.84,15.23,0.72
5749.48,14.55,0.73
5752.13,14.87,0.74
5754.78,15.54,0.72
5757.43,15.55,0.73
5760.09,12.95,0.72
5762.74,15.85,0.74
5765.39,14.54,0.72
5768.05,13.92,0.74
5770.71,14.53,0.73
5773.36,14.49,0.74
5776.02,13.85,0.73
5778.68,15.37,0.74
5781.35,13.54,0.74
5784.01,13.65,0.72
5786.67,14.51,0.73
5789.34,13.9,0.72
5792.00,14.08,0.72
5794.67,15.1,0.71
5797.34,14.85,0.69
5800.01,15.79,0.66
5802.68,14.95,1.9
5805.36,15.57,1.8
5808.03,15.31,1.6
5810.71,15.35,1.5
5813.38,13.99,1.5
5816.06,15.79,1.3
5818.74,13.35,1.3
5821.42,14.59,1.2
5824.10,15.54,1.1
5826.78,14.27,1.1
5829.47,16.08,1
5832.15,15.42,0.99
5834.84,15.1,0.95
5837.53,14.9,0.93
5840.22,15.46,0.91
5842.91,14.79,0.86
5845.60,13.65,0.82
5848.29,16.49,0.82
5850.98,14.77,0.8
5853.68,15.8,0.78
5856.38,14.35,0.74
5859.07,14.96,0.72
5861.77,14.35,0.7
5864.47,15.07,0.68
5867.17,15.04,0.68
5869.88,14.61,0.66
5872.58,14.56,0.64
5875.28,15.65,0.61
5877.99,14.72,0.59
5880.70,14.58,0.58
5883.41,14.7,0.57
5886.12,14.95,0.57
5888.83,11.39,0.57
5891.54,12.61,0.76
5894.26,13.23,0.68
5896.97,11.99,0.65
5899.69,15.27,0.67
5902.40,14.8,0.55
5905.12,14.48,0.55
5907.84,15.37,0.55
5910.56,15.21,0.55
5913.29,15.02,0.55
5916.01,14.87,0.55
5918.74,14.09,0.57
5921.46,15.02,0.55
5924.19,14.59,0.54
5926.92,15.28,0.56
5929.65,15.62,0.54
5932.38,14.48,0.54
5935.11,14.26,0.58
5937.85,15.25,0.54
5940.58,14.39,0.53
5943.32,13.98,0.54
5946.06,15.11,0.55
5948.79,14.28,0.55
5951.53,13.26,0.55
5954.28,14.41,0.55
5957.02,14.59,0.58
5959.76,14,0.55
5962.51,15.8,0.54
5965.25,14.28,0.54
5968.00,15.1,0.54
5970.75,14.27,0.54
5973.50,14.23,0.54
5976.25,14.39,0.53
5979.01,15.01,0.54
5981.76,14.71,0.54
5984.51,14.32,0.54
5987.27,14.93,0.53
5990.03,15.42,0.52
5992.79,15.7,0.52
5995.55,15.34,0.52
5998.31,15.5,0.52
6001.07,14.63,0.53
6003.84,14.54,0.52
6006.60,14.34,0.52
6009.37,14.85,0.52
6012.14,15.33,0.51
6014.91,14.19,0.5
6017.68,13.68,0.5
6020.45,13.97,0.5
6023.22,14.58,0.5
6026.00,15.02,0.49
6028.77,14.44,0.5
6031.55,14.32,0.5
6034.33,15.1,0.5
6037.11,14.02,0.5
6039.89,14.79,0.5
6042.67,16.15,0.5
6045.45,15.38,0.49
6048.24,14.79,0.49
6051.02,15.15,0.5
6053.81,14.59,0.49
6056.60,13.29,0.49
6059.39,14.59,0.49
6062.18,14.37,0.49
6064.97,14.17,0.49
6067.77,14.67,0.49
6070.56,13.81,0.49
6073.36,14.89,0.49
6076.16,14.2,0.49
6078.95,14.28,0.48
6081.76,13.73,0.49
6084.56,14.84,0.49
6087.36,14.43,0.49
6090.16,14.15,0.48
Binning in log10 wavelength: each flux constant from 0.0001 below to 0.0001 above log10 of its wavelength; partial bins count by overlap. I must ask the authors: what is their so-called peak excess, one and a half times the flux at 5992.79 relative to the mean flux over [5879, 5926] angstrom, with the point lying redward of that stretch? 1.65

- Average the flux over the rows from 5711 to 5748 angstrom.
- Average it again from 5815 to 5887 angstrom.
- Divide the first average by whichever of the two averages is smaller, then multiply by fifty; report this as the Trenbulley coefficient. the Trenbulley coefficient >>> 50.3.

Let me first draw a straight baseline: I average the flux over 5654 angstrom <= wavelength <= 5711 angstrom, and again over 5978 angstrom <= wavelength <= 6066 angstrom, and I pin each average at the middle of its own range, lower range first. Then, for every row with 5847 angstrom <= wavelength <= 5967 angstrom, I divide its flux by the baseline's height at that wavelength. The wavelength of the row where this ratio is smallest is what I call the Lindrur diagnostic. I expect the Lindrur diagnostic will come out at 5888.83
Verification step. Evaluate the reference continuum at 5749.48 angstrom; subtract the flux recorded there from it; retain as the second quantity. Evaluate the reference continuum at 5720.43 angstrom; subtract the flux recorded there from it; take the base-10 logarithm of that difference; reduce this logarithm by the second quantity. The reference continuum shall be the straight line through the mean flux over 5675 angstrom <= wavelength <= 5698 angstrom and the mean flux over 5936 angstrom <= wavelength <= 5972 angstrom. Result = -0.7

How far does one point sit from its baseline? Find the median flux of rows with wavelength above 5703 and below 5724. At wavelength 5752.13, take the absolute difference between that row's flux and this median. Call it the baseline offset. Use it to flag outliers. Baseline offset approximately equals 0.77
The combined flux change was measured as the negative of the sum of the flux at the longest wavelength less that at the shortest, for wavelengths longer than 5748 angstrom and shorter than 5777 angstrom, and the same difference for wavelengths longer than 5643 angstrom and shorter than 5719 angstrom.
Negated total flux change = 1.5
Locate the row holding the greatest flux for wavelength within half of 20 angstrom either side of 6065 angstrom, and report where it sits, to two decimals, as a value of 6073.36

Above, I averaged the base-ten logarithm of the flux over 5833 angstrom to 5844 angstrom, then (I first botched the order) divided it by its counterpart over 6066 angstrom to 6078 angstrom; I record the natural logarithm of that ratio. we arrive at 0.017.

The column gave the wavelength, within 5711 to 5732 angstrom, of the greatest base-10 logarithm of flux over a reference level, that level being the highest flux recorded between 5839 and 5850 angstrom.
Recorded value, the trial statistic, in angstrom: 5728.34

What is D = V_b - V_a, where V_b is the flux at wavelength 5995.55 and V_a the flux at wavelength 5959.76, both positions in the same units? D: 1.3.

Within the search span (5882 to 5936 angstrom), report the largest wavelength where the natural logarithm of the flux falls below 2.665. 5935.11 angstrom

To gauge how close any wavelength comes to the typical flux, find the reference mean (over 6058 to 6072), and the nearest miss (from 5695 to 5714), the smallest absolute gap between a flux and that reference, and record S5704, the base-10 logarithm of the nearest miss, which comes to -1.32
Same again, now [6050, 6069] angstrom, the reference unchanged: -1.32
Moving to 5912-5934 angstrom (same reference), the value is -0.80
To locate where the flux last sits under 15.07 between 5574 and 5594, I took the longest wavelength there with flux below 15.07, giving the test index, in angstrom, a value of 5592.80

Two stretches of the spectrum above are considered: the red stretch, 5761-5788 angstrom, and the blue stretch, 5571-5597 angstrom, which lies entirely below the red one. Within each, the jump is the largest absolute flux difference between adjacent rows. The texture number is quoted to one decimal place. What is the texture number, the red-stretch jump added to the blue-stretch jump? 4.3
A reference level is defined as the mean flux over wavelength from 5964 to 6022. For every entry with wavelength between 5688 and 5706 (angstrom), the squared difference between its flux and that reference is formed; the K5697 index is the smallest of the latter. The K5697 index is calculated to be 0.032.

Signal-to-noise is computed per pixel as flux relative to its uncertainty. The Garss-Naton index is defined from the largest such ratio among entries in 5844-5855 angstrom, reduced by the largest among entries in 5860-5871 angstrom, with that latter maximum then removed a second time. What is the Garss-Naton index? -24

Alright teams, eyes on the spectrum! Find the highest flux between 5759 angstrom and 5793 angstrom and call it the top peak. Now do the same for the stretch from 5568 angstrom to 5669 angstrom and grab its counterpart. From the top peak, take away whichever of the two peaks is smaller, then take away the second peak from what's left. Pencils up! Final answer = -15.9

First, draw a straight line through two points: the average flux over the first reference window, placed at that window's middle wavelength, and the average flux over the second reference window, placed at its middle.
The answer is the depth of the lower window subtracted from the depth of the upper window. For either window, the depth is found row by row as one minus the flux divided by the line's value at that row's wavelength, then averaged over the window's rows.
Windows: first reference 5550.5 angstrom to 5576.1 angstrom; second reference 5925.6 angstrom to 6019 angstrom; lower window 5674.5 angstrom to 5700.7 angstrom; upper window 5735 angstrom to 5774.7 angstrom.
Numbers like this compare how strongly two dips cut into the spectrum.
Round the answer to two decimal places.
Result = -0.01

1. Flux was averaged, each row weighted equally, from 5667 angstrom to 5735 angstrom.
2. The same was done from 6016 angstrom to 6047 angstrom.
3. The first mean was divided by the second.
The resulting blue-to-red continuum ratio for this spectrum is 0.99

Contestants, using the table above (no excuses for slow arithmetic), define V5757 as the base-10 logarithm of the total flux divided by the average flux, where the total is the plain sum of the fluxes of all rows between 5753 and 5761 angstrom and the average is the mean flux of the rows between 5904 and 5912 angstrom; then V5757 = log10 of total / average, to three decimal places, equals 0.467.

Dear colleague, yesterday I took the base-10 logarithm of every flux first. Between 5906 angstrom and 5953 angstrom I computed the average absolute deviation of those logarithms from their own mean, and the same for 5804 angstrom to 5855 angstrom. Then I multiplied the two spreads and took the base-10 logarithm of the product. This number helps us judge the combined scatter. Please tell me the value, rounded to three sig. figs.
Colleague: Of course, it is -3.54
